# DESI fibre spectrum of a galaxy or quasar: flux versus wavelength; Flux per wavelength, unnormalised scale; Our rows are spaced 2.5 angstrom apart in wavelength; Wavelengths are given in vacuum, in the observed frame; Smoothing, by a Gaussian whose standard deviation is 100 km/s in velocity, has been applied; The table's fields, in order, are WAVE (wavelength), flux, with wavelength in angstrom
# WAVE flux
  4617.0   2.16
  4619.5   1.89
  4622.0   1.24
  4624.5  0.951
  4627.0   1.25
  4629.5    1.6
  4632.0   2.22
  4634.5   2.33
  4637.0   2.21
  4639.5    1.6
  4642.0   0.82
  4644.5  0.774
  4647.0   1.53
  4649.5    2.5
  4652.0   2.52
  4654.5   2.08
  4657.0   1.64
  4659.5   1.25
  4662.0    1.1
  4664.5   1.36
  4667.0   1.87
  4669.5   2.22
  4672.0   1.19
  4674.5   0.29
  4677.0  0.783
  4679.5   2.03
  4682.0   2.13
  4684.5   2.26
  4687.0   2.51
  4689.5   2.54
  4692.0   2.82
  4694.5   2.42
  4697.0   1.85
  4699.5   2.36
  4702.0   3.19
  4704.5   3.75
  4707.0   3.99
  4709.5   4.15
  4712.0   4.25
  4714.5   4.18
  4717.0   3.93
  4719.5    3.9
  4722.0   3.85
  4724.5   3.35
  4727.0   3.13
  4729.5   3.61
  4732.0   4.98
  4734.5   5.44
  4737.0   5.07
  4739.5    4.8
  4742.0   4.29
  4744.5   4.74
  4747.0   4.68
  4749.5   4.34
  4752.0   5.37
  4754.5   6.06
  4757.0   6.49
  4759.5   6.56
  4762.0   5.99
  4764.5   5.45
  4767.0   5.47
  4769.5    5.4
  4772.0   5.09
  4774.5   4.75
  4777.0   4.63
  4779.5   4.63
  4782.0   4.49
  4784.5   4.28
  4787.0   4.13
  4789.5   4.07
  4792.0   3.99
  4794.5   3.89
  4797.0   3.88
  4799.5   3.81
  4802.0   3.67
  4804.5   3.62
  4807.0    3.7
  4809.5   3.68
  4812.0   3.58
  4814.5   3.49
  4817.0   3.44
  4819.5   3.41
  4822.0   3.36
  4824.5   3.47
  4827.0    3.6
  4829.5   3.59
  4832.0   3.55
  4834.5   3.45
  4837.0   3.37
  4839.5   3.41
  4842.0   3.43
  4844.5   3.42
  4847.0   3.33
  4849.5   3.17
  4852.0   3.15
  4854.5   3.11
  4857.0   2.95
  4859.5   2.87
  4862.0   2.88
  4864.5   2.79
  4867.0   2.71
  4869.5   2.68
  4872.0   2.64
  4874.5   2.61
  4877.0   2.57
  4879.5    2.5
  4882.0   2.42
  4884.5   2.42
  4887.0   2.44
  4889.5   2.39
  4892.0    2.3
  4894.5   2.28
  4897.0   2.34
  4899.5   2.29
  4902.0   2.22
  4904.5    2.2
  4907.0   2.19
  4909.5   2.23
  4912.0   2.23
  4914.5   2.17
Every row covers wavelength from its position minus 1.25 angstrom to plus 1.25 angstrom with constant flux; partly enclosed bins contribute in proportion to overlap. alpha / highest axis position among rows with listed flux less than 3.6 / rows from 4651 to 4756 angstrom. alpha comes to 4727.0 angstrom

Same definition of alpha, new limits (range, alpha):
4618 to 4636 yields 4634.5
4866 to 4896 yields 4894.5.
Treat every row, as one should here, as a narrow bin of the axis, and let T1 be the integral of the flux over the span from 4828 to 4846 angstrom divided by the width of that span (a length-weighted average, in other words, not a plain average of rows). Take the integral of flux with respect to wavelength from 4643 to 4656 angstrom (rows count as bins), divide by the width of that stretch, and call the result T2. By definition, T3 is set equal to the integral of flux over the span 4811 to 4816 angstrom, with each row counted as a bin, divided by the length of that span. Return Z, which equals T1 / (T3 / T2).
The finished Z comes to 1.8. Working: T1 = 3.5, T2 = 2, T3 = 3.5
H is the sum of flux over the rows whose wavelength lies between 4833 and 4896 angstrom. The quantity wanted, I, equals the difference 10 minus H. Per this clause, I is -61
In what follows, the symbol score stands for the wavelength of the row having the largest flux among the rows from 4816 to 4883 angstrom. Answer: 4827.0 angstrom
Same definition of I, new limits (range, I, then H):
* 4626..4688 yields -32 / 42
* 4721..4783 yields -113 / 123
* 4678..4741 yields -76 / 86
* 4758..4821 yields -99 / 109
